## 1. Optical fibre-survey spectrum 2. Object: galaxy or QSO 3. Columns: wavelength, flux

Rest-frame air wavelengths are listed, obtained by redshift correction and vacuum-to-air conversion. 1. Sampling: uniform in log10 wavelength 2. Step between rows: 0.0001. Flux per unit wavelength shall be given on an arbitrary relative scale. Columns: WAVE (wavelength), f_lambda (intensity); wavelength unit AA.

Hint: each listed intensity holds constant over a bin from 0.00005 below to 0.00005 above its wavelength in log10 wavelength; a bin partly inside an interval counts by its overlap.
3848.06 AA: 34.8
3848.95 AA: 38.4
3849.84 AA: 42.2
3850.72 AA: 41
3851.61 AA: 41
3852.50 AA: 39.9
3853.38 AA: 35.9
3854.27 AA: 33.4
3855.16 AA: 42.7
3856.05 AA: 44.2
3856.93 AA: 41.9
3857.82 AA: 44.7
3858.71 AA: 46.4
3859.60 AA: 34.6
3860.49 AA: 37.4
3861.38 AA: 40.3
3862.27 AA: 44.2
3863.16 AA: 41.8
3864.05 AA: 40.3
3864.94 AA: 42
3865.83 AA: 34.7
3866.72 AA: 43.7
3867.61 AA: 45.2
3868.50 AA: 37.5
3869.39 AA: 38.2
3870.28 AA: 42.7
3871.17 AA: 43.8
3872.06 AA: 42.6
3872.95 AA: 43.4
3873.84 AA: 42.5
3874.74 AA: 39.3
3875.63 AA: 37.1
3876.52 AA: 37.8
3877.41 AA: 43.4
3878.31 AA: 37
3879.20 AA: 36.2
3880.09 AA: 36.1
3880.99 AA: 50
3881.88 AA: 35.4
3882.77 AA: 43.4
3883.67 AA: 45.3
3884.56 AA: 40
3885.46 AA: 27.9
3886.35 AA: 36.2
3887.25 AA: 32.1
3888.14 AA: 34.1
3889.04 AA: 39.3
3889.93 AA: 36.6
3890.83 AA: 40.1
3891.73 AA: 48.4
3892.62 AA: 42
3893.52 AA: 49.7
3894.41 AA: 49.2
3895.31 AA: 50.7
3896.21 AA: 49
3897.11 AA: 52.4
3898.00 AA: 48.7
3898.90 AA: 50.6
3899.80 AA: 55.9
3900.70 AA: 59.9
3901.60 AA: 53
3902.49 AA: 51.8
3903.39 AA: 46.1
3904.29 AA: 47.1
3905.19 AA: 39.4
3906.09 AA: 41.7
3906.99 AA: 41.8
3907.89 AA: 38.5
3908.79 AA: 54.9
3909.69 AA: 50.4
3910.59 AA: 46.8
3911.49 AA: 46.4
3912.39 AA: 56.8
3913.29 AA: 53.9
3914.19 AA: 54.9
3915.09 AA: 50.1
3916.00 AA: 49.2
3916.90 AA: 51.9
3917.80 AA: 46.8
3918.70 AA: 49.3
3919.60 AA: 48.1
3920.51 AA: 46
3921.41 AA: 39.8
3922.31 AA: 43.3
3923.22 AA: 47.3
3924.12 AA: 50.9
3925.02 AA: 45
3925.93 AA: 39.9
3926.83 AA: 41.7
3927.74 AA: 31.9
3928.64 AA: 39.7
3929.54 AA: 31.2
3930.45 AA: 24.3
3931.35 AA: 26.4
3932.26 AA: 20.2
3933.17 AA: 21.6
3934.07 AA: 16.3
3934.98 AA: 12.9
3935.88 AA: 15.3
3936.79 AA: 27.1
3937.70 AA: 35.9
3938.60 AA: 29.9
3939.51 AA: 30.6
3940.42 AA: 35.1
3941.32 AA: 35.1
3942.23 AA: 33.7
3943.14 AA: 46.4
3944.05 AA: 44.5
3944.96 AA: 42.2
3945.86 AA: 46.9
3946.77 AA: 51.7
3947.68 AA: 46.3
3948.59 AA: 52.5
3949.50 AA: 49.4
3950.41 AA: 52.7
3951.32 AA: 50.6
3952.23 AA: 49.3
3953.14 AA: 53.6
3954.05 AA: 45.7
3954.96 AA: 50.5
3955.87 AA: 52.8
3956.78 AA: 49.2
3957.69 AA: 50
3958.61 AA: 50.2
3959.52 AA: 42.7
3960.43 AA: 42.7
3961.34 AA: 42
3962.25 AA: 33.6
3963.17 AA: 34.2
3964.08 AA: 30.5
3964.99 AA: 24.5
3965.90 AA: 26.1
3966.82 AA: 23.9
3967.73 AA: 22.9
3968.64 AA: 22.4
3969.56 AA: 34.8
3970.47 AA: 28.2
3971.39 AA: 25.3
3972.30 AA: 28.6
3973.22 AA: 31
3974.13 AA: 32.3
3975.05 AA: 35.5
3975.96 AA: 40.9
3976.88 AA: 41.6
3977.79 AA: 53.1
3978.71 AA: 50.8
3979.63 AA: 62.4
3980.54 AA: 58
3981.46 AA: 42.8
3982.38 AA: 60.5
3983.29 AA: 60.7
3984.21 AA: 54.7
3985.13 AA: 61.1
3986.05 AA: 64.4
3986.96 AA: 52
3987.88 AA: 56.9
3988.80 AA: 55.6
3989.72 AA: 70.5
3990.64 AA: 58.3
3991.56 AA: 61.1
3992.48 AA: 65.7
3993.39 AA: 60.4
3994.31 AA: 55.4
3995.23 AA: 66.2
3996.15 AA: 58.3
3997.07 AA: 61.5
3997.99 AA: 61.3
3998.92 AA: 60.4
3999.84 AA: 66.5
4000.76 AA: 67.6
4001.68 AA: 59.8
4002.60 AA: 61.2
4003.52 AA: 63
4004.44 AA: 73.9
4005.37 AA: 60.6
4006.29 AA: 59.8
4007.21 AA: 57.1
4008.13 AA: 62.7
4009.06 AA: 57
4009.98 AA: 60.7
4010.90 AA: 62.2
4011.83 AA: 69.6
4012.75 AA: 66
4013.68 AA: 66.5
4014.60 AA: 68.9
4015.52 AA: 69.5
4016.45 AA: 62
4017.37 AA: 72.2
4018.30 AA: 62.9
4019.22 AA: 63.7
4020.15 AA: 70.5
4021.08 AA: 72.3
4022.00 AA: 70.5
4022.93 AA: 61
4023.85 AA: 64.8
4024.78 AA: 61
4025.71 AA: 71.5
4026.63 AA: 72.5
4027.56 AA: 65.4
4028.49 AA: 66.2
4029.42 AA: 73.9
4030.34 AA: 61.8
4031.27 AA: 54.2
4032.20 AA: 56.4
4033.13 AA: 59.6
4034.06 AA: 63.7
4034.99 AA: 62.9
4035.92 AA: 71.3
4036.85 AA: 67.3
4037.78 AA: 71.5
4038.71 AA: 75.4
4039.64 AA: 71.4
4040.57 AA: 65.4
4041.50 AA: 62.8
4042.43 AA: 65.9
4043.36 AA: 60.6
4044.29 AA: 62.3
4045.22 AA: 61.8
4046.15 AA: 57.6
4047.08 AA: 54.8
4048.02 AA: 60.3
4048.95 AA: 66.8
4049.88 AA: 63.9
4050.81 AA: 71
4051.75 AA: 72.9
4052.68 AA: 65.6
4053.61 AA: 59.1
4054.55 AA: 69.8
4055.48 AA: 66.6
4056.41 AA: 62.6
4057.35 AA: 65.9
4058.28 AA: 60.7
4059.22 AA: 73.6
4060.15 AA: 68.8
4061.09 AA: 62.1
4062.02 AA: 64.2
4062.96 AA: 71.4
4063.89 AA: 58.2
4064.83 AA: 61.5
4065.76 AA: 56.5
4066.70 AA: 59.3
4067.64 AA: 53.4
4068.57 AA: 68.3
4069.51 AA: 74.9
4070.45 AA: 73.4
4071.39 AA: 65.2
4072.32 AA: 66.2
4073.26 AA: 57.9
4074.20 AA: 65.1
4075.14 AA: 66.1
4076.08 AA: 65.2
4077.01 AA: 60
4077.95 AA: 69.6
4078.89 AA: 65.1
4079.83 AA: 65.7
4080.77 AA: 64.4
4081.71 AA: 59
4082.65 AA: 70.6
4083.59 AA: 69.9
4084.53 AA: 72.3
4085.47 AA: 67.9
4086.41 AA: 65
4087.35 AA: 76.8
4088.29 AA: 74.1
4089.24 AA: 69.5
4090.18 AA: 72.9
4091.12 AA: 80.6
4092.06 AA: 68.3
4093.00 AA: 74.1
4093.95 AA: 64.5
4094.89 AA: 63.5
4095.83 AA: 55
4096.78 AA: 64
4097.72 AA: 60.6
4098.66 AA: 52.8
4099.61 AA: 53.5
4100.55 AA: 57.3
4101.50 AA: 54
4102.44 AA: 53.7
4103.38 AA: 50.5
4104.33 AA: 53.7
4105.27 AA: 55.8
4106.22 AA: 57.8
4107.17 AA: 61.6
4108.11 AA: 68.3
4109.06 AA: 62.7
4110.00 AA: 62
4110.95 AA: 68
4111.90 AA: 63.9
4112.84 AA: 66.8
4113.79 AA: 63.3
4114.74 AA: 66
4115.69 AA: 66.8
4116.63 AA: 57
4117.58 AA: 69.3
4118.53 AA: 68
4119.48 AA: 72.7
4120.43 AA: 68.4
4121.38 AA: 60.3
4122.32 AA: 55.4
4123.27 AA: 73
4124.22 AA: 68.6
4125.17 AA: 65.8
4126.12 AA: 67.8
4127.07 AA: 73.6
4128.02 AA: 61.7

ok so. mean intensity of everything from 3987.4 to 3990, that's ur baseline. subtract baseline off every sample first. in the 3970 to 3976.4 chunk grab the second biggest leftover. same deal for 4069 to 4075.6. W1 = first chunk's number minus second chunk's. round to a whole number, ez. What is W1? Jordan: -38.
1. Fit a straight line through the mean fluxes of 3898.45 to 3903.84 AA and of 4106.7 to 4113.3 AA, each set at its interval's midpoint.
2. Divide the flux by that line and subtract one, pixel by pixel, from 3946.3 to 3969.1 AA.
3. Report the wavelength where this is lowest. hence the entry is 3968.64 AA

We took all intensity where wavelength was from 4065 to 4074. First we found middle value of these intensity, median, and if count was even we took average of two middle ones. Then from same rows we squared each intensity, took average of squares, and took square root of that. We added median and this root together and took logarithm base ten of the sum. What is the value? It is 2.11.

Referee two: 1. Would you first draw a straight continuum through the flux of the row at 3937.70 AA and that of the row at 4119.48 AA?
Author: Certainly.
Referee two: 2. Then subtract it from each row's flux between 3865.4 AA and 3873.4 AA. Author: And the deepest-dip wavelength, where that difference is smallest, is 3865.83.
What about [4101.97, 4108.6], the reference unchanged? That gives 4103.38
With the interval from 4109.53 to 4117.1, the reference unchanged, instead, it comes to 4116.63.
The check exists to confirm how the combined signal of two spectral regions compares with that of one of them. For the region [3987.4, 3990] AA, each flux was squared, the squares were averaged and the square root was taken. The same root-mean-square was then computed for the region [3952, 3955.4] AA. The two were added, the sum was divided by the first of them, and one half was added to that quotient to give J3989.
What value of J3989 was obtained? 2.31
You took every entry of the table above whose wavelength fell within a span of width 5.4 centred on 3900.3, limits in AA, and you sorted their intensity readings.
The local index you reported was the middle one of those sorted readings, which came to 52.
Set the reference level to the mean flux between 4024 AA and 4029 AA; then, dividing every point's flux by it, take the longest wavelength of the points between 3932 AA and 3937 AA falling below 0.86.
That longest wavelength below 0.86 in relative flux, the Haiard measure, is 3936.79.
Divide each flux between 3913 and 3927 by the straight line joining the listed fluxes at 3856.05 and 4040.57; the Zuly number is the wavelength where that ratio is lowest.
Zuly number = 3925.93 AA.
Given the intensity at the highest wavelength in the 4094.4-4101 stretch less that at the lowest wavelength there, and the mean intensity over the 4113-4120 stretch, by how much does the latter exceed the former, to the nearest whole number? 72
